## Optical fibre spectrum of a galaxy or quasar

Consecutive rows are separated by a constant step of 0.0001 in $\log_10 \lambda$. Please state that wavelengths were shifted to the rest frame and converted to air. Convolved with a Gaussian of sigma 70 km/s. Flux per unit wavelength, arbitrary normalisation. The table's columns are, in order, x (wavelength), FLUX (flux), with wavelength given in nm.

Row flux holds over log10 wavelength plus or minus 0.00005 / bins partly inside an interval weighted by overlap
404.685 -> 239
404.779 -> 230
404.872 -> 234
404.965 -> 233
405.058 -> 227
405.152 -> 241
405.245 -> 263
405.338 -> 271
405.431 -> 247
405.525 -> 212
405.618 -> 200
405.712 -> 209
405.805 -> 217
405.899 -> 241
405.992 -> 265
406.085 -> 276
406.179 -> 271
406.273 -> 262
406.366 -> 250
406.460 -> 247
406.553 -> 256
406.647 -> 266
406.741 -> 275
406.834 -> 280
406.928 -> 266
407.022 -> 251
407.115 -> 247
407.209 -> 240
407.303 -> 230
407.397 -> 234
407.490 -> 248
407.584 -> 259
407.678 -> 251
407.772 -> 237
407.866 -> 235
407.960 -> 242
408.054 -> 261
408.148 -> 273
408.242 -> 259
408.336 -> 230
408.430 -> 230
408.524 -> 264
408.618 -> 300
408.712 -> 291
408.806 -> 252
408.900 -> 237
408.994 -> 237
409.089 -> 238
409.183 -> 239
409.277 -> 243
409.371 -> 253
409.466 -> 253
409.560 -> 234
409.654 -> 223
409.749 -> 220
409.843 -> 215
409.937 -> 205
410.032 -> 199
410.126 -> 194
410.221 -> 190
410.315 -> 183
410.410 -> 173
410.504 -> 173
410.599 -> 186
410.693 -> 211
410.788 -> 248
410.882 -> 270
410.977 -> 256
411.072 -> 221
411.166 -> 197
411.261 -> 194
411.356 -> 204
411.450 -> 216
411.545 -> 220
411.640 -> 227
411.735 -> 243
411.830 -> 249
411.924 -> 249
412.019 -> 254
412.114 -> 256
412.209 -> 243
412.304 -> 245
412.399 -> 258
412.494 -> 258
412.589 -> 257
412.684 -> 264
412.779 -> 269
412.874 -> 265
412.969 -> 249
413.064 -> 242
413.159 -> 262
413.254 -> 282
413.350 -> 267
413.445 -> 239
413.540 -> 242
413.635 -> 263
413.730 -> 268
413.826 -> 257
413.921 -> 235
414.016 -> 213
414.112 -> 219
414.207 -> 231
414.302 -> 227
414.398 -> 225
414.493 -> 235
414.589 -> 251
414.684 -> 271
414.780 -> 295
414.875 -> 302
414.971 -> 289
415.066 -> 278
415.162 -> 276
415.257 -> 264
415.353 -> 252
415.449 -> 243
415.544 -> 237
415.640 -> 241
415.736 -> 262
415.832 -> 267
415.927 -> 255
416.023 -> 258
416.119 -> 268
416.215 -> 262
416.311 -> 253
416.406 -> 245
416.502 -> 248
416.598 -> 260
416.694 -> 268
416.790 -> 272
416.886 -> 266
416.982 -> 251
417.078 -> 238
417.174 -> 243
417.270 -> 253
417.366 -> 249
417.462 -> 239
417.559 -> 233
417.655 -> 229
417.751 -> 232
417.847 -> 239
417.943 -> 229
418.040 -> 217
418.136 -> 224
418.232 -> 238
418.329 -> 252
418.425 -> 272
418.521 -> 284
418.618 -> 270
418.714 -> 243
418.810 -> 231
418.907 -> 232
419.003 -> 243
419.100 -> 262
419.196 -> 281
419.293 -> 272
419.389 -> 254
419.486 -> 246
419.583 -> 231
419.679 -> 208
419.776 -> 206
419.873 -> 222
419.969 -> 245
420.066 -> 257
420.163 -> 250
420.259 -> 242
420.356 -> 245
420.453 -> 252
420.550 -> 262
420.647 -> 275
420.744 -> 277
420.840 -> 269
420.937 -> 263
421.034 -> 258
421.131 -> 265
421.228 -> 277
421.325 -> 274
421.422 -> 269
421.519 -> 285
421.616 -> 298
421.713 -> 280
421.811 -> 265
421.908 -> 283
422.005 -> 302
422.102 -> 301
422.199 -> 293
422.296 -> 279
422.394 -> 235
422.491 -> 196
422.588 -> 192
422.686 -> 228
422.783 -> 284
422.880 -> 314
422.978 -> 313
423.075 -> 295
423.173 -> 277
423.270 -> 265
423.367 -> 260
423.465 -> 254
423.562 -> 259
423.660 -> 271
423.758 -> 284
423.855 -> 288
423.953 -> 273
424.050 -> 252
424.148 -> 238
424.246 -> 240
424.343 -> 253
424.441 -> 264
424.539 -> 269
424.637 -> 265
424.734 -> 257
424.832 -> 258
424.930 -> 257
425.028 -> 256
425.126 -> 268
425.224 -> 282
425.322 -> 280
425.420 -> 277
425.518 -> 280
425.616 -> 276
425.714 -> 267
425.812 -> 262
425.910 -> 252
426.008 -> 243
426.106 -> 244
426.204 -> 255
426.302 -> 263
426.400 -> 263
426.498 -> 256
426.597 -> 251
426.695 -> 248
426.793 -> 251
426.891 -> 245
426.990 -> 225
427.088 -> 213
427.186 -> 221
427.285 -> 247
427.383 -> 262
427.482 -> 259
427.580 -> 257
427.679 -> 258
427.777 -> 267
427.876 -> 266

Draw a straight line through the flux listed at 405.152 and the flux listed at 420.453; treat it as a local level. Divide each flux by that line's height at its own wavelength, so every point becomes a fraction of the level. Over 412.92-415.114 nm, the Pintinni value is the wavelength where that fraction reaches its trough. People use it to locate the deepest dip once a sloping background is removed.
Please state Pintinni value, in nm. 414.016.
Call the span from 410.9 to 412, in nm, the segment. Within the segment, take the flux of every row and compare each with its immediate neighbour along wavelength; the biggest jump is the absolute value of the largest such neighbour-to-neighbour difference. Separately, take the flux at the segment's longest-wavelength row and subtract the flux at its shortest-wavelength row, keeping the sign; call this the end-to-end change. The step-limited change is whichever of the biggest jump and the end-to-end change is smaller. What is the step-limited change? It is -7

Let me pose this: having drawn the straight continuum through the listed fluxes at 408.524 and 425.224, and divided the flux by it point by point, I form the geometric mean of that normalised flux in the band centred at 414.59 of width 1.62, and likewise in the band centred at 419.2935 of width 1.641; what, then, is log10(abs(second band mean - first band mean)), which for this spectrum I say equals -1.35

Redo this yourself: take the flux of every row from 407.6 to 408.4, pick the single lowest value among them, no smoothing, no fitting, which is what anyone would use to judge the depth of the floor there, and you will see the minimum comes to 230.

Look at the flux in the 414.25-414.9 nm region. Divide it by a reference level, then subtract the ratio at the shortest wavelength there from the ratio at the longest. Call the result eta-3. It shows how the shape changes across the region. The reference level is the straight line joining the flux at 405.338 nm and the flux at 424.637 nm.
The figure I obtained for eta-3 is 0.28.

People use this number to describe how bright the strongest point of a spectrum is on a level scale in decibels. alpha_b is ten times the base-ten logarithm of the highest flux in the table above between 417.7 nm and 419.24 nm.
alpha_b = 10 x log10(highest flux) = 24.5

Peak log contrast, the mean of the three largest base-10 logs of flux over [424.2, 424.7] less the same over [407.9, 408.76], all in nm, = -0.034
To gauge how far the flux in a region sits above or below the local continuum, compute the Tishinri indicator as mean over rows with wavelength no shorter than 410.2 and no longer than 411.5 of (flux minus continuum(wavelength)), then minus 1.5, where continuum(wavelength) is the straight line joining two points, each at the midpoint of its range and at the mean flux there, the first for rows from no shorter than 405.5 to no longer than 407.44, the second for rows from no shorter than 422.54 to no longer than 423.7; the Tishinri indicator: -45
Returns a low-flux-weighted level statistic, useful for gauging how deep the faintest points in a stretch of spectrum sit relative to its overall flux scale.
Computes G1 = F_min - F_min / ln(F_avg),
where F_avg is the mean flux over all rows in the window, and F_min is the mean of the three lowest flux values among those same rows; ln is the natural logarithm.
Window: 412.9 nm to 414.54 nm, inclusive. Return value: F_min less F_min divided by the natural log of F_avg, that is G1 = 179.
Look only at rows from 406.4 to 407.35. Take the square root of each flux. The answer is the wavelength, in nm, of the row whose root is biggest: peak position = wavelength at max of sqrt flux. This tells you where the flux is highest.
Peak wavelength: 406.834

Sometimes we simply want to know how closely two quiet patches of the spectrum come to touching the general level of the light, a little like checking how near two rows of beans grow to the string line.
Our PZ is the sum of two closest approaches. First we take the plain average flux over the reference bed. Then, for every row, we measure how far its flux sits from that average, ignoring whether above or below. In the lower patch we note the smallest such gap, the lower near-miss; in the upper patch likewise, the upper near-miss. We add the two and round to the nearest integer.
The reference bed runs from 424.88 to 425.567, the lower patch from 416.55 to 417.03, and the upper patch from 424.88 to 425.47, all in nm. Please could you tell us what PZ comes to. 4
